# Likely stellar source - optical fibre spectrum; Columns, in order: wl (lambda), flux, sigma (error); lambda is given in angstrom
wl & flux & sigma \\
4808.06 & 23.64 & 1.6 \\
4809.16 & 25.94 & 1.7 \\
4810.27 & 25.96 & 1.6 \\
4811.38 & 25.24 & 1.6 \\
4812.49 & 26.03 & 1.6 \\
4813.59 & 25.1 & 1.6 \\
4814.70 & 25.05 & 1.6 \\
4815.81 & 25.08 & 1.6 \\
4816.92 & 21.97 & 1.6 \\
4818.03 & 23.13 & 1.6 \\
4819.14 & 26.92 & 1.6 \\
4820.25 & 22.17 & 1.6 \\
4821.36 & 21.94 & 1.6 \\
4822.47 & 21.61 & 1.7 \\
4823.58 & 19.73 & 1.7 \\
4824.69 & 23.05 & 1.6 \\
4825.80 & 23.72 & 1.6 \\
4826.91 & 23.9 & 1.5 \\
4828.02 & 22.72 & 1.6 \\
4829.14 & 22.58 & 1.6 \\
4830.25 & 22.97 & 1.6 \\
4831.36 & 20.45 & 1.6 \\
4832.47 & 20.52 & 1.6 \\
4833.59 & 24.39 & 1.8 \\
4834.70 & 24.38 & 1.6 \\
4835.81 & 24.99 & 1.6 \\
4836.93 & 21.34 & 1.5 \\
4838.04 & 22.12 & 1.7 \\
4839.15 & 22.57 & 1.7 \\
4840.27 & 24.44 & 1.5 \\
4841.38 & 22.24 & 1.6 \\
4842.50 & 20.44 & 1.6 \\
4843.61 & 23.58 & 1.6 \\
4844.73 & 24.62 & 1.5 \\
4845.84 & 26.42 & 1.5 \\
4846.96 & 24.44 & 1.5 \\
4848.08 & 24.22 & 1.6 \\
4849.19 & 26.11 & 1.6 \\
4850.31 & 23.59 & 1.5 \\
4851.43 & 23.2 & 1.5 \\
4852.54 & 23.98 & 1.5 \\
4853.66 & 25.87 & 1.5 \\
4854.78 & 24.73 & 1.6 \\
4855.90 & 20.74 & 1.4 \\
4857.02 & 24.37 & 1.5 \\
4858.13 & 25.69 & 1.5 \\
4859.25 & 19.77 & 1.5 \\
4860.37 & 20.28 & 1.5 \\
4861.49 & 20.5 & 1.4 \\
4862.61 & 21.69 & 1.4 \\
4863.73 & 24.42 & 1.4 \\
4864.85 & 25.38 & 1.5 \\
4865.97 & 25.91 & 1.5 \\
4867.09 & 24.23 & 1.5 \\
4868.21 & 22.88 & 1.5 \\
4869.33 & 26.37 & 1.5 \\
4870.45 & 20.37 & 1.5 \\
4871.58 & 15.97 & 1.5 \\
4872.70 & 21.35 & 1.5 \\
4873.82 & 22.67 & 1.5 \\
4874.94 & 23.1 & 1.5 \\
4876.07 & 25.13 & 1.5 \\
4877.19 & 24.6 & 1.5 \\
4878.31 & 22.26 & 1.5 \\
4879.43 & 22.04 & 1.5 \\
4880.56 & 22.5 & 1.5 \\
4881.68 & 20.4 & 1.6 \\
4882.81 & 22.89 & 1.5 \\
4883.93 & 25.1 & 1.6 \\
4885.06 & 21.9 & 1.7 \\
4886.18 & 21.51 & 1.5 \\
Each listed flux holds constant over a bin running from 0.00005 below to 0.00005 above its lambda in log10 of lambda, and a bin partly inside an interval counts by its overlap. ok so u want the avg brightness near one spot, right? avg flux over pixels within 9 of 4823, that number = 22.9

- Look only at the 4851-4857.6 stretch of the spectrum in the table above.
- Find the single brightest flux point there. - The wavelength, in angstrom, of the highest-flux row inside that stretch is 4853.66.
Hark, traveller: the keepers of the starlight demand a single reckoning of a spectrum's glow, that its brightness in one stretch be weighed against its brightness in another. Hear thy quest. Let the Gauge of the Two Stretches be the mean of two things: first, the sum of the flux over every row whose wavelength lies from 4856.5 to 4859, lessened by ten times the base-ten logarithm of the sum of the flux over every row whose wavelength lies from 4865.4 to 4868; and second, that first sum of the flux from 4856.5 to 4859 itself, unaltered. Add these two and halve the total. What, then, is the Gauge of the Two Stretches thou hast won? 42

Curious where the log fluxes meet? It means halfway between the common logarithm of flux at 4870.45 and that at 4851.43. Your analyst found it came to 1.34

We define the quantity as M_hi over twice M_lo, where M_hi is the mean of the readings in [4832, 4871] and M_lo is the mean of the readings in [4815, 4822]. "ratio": 0.498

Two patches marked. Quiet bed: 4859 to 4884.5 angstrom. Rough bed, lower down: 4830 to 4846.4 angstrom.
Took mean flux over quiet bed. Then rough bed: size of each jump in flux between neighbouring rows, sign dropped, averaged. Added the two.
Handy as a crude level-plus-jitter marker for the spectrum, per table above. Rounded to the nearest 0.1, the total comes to 24.3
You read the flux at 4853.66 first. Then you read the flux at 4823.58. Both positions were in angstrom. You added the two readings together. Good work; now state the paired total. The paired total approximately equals 45.6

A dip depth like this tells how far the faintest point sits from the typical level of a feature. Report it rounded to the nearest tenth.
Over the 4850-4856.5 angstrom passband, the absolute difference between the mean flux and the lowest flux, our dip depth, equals 2.9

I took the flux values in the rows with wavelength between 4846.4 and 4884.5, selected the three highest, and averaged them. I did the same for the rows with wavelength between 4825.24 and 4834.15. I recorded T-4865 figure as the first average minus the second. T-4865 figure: 2.1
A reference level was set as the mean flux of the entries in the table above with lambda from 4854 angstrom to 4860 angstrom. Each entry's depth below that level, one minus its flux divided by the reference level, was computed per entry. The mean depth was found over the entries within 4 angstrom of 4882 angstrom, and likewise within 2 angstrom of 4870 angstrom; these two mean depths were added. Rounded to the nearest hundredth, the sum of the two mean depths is 0.10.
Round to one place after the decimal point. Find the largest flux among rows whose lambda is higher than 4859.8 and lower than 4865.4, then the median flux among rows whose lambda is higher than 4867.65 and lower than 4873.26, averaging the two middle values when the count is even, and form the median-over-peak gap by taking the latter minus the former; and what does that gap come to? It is -4.0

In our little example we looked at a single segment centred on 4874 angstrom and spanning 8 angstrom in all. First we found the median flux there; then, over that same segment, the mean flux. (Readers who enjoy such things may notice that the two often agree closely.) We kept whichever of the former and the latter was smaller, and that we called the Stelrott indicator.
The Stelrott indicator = 21.9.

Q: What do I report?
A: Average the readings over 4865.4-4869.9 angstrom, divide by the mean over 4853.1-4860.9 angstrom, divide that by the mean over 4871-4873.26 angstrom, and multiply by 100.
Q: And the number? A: 5.8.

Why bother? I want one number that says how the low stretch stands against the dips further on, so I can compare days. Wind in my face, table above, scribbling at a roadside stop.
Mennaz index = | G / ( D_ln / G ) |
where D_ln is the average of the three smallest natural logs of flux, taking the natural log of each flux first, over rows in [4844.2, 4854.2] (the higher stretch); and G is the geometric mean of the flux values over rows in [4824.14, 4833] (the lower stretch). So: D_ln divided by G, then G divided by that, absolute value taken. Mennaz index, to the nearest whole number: 160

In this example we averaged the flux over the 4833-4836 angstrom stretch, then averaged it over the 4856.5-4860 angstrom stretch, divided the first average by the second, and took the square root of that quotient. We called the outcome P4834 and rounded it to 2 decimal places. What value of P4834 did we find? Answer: 1.03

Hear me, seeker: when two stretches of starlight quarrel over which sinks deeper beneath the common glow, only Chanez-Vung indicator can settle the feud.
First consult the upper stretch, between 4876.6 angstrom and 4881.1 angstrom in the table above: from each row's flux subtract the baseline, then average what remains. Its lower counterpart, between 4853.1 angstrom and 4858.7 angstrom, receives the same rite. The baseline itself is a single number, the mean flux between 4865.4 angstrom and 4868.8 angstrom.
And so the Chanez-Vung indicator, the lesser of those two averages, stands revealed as -1.5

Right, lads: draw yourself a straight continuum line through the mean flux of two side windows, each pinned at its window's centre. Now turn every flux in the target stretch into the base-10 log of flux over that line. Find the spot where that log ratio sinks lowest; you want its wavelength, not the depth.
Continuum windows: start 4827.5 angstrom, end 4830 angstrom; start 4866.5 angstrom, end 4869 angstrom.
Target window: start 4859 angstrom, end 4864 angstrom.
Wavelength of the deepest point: 4859.25 angstrom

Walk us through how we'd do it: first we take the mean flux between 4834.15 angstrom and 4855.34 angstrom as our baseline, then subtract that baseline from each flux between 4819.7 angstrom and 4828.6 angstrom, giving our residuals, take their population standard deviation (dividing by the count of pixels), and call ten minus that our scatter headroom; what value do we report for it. 8.7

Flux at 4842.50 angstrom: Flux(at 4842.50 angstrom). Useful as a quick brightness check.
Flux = 20.44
